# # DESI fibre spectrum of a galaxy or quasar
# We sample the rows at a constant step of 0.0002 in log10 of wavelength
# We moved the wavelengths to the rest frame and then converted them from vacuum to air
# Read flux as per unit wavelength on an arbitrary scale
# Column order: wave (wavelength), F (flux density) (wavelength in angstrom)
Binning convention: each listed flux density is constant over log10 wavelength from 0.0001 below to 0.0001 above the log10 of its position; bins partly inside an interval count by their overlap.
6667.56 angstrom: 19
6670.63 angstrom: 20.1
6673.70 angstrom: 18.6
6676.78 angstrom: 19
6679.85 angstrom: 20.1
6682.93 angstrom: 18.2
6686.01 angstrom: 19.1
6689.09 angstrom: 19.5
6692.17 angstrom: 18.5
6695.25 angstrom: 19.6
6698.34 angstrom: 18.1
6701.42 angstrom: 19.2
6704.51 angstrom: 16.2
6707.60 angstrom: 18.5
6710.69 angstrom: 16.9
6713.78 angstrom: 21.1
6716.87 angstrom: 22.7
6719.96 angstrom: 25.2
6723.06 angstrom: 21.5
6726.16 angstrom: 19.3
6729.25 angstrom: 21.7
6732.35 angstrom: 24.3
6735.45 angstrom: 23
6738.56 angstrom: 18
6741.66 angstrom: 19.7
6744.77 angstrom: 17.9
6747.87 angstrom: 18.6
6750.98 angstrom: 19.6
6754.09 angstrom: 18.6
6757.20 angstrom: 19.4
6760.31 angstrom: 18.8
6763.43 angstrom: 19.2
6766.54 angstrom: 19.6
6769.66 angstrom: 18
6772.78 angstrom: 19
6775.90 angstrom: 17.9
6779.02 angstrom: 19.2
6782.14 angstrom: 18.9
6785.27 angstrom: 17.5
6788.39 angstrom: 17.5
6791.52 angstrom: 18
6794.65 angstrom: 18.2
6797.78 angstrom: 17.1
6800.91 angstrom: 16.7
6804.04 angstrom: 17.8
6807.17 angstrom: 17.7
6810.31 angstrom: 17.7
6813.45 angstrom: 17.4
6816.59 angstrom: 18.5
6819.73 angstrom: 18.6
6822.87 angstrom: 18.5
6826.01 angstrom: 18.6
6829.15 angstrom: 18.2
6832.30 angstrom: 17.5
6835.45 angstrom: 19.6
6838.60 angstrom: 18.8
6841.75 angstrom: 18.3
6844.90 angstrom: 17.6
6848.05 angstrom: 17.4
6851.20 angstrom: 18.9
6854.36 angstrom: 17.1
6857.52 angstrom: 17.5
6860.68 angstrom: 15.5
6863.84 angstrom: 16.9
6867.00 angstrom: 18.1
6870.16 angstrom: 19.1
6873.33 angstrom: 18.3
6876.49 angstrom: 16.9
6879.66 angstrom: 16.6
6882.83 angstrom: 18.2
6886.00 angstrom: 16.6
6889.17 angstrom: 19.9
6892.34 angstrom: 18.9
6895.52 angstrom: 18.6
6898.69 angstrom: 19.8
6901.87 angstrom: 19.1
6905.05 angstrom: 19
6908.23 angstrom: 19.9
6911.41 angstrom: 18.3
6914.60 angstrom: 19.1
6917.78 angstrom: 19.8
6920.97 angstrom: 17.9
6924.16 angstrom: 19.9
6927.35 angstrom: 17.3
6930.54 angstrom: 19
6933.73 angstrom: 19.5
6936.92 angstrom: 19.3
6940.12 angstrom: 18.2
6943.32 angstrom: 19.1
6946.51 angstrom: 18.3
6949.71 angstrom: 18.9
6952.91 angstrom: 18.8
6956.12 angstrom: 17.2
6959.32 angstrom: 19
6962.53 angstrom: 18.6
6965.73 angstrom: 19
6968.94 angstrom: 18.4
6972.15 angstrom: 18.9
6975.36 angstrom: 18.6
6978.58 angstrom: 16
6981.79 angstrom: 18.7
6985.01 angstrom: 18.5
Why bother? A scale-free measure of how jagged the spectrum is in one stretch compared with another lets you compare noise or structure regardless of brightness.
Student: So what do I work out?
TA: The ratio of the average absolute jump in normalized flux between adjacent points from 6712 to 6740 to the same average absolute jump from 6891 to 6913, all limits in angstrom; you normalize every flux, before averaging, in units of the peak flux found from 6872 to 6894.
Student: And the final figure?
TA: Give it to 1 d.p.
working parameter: 3.3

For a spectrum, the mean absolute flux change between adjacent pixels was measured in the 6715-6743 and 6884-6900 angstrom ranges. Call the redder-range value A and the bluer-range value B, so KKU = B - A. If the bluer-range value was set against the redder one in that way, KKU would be 1.2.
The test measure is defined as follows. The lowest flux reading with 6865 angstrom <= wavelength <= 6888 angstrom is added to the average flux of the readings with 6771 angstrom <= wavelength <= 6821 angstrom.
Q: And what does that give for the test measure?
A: 34.6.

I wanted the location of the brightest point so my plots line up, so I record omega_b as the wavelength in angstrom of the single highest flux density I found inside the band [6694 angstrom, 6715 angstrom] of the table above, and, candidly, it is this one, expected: 6713.78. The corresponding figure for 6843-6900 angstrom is 6889.17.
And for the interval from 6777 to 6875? 6835.45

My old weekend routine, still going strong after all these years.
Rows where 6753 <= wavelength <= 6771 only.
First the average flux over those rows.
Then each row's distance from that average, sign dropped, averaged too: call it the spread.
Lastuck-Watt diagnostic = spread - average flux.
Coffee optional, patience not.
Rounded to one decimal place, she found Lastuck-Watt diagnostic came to -18.5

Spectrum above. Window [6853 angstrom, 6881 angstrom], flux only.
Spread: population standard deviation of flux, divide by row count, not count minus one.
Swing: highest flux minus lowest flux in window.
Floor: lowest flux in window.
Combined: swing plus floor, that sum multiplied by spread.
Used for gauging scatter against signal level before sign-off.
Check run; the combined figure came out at 19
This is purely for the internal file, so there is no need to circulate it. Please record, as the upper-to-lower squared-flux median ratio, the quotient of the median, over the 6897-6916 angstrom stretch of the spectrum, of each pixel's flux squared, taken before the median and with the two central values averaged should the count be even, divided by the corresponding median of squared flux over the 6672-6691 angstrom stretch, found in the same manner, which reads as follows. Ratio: 1.01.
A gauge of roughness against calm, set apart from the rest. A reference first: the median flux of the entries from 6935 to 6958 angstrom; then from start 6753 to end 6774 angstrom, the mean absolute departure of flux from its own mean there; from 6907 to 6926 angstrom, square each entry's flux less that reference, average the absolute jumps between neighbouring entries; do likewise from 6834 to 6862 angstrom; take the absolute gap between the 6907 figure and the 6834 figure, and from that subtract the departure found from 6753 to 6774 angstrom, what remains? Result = 1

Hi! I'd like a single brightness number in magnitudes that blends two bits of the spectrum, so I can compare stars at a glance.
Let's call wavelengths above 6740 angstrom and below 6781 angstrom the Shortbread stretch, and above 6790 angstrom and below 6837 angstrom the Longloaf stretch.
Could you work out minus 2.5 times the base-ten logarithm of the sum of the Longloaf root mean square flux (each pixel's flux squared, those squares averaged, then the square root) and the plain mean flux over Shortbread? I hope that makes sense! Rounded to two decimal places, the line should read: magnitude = -3.92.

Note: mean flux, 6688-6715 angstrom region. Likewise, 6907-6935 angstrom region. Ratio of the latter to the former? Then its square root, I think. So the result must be 1.01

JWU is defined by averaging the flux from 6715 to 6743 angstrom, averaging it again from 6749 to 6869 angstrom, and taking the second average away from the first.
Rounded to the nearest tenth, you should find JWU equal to 3.6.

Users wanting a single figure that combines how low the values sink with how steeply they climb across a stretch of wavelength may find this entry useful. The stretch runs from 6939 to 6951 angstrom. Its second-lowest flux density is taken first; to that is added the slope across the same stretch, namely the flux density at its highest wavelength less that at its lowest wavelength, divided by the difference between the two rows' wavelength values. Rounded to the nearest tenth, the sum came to 18.4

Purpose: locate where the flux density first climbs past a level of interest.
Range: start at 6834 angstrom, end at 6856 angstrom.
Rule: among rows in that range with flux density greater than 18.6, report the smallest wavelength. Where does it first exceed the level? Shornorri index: 6835.45 angstrom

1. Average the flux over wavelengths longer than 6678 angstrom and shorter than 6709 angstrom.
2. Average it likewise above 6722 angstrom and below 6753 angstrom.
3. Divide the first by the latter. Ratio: 0.92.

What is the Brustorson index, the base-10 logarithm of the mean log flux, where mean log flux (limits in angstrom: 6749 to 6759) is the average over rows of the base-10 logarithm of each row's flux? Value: 0.108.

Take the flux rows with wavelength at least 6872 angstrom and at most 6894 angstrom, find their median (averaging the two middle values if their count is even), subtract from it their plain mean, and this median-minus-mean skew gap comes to 0.29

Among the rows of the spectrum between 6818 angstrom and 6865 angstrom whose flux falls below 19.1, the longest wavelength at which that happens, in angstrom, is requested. 6863.84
